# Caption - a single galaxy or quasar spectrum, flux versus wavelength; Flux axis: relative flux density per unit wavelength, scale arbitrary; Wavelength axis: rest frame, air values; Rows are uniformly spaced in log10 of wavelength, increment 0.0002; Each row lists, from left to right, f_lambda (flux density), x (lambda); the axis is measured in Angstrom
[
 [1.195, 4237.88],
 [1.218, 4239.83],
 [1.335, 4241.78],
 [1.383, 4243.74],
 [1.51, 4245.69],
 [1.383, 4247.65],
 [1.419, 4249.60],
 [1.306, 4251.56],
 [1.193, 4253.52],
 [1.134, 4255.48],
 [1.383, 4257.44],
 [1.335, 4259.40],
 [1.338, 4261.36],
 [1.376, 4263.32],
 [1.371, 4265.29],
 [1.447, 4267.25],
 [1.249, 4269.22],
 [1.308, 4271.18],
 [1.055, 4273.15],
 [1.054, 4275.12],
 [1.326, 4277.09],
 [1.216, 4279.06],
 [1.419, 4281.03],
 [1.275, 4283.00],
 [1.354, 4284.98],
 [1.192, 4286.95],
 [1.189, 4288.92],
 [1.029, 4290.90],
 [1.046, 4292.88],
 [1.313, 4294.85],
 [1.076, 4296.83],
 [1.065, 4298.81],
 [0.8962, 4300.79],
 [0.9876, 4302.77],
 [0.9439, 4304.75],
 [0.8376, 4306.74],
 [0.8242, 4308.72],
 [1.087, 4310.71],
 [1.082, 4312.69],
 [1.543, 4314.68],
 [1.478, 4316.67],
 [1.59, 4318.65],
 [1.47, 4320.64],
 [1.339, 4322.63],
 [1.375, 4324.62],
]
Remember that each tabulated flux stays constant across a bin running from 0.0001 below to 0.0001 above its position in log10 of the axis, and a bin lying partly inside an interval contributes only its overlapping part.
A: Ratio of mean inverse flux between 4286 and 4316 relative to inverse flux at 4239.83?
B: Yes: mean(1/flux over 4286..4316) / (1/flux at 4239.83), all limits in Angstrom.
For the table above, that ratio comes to 1.16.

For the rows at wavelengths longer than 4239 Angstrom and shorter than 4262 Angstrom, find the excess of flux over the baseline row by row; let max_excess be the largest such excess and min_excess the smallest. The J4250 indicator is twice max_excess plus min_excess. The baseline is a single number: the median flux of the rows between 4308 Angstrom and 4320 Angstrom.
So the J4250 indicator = 0.31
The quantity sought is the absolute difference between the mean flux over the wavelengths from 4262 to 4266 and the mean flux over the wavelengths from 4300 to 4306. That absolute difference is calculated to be 0.43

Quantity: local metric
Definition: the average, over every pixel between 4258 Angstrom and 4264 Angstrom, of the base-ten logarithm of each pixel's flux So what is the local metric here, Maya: 0.13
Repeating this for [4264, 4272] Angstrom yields 0.13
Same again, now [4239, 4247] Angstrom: 0.13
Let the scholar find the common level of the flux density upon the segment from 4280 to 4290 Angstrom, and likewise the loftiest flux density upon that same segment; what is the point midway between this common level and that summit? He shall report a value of 1.35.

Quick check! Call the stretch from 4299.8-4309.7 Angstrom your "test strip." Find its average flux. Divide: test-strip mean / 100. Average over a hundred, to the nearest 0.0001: 0.0090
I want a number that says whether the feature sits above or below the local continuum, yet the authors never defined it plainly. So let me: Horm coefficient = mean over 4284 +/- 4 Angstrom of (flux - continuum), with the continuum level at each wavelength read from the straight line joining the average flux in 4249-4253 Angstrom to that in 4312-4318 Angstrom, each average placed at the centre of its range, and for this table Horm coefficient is -0.06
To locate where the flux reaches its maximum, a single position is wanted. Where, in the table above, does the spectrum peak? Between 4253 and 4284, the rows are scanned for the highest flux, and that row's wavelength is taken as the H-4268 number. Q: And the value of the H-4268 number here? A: 4267.25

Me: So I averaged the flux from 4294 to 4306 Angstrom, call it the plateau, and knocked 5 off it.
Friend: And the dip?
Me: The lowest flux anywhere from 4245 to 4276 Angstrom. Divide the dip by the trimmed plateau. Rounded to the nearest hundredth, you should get -0.27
